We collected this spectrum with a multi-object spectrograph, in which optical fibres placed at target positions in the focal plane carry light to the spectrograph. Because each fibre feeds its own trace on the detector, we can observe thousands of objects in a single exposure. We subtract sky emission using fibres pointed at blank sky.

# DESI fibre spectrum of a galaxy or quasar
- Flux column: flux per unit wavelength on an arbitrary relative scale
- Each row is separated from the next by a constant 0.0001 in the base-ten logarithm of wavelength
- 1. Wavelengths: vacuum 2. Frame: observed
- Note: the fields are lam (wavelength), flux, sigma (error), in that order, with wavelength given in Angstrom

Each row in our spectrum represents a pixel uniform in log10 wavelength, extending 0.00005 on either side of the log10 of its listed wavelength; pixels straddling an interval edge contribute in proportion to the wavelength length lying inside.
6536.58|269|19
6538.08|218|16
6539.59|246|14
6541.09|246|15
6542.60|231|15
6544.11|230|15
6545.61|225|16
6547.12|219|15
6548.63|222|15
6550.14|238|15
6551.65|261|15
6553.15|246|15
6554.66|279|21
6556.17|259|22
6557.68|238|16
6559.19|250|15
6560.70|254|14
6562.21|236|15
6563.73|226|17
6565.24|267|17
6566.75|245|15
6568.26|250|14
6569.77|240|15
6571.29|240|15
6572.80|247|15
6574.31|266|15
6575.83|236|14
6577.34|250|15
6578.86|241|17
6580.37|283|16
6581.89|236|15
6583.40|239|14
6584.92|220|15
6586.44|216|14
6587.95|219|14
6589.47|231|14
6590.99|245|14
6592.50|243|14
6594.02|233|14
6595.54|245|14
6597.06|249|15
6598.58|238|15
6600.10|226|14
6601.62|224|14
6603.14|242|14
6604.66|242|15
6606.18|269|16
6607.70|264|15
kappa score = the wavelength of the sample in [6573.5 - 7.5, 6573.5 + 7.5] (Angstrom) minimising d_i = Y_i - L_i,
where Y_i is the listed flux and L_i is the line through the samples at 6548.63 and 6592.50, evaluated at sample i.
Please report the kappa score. 6575.83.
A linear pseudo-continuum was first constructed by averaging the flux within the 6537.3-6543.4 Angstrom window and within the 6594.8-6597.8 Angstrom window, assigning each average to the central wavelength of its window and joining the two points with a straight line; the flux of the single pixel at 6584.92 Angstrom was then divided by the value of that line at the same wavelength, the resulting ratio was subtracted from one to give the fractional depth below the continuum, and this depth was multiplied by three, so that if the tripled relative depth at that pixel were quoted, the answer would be 0.30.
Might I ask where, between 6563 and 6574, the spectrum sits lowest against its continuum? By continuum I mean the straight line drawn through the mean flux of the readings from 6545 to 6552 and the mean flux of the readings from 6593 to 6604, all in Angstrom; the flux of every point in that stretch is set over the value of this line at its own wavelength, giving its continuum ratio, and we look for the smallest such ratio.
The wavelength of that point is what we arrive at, 6563.73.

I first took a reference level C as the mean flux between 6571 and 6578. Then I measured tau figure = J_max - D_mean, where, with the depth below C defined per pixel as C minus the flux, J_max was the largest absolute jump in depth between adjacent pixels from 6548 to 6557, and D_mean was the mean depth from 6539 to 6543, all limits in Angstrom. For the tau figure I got 26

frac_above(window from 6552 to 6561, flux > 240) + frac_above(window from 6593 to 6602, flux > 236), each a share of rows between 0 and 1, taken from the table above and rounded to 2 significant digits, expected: 1.3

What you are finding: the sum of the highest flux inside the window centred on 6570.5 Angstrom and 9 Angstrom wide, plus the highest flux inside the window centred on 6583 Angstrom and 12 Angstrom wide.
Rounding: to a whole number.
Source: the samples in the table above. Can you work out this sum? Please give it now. 549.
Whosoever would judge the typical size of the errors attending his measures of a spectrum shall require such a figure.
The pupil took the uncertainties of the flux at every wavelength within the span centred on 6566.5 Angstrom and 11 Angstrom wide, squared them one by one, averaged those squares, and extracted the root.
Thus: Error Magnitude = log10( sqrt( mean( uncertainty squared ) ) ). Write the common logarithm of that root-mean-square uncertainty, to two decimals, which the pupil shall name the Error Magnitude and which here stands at 1.19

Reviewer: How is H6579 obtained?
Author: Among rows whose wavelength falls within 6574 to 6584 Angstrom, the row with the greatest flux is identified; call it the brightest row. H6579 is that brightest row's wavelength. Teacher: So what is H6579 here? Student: 6580.37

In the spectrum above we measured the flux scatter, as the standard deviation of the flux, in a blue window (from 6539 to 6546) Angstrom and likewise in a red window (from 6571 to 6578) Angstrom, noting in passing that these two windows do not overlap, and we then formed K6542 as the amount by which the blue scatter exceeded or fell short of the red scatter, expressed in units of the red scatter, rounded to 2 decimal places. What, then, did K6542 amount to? -0.16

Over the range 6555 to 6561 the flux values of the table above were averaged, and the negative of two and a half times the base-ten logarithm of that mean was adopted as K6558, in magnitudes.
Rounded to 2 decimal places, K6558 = -6.00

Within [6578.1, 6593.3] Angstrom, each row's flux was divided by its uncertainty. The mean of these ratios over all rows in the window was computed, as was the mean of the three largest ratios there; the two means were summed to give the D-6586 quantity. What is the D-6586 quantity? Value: 33.7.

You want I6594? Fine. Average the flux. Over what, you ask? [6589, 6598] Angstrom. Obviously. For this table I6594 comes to 241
